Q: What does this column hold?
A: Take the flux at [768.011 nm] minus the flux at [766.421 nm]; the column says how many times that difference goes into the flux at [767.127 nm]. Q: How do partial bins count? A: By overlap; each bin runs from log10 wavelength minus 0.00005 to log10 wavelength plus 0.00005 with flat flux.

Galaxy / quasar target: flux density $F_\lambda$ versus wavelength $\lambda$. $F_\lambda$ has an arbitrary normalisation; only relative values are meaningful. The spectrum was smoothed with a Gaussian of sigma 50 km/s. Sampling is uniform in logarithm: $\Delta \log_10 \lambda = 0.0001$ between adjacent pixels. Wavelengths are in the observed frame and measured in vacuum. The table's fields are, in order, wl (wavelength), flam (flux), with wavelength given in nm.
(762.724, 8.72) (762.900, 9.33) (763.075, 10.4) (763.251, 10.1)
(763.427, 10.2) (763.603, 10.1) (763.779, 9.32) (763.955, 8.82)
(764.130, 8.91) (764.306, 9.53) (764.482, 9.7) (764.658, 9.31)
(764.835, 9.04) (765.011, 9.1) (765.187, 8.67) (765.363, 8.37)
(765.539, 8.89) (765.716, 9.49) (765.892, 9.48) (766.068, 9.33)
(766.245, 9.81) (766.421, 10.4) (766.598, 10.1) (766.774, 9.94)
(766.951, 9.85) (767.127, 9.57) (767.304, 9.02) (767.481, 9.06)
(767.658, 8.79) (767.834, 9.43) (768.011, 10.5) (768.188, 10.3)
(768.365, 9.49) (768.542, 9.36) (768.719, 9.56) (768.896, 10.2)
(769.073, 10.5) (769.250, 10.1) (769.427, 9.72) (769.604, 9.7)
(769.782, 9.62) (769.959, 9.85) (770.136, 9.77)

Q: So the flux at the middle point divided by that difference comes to 95.7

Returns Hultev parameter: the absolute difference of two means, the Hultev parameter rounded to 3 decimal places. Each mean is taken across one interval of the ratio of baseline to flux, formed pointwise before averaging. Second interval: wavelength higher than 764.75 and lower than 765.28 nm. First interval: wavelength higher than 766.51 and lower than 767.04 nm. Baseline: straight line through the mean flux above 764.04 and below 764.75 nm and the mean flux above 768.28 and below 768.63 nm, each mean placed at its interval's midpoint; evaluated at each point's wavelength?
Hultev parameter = 0.106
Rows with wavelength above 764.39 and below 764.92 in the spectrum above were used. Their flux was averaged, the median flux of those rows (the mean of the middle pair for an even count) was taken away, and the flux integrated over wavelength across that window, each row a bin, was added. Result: 4.98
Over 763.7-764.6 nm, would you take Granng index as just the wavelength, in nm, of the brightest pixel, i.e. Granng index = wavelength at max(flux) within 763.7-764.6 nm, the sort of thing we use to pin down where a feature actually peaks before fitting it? 764.482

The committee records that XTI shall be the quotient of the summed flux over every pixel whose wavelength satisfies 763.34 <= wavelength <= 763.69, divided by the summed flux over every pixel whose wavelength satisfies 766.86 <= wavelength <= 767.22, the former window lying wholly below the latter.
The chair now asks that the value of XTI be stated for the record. 1.05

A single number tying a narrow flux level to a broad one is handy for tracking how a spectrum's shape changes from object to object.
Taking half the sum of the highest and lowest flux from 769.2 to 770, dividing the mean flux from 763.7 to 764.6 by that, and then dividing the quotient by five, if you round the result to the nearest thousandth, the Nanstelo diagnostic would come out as 0.188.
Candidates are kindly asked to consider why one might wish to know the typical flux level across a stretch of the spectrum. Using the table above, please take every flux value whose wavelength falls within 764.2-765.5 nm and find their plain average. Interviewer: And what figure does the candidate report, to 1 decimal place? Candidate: 9.1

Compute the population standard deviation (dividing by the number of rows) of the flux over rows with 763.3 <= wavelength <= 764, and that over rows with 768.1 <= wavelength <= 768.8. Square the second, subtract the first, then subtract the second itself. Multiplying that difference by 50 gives -40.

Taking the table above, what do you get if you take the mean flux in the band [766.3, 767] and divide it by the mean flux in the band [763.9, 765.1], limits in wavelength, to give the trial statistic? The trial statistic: 1.09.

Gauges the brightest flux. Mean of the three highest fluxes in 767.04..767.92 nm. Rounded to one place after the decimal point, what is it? 9.4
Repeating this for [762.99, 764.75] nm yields 10.2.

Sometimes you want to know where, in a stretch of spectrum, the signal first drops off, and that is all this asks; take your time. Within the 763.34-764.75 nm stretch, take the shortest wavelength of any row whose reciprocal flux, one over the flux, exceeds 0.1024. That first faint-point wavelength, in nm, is 763.779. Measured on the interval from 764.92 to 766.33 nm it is 765.011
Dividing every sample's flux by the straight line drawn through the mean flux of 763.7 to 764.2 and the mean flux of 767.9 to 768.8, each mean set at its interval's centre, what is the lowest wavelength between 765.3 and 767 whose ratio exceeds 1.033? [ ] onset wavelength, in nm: 766.245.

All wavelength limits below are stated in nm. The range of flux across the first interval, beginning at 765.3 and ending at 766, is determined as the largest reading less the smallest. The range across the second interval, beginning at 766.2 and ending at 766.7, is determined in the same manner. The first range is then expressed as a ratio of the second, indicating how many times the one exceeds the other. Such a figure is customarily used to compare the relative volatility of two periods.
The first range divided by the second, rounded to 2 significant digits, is 1.9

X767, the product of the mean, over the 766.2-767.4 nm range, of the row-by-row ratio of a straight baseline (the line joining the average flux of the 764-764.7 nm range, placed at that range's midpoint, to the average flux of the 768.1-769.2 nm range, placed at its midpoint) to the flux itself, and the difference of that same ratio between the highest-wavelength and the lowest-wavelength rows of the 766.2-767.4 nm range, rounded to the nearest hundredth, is 0.10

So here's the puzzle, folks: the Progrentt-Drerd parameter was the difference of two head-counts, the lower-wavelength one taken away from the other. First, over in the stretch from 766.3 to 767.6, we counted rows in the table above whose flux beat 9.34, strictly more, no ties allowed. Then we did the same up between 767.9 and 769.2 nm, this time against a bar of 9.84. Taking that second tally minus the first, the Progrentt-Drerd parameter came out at -1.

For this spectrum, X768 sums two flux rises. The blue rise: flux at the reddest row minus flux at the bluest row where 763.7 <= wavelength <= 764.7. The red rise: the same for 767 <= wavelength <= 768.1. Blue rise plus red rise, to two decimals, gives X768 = 0.92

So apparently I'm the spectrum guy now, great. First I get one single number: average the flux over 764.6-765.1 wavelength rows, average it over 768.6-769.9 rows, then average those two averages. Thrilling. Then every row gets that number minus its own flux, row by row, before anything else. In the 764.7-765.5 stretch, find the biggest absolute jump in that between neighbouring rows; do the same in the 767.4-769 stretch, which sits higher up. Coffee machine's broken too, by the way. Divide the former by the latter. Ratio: 0.40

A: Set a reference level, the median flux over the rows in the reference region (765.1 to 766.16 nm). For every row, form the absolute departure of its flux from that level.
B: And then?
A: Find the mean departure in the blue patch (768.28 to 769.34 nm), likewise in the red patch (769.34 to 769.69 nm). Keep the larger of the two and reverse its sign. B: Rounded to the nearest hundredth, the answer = -0.76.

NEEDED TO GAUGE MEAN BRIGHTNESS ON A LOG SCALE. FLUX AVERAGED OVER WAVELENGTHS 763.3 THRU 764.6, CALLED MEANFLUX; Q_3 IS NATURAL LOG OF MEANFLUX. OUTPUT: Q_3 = 2.25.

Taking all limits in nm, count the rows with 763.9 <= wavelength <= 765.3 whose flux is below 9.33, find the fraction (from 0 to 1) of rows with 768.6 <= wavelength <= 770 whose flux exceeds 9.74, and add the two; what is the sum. 6.5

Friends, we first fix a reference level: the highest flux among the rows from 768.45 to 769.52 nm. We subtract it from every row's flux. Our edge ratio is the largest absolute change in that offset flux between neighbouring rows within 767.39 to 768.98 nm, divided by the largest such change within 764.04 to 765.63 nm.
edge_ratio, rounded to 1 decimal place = 1.7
